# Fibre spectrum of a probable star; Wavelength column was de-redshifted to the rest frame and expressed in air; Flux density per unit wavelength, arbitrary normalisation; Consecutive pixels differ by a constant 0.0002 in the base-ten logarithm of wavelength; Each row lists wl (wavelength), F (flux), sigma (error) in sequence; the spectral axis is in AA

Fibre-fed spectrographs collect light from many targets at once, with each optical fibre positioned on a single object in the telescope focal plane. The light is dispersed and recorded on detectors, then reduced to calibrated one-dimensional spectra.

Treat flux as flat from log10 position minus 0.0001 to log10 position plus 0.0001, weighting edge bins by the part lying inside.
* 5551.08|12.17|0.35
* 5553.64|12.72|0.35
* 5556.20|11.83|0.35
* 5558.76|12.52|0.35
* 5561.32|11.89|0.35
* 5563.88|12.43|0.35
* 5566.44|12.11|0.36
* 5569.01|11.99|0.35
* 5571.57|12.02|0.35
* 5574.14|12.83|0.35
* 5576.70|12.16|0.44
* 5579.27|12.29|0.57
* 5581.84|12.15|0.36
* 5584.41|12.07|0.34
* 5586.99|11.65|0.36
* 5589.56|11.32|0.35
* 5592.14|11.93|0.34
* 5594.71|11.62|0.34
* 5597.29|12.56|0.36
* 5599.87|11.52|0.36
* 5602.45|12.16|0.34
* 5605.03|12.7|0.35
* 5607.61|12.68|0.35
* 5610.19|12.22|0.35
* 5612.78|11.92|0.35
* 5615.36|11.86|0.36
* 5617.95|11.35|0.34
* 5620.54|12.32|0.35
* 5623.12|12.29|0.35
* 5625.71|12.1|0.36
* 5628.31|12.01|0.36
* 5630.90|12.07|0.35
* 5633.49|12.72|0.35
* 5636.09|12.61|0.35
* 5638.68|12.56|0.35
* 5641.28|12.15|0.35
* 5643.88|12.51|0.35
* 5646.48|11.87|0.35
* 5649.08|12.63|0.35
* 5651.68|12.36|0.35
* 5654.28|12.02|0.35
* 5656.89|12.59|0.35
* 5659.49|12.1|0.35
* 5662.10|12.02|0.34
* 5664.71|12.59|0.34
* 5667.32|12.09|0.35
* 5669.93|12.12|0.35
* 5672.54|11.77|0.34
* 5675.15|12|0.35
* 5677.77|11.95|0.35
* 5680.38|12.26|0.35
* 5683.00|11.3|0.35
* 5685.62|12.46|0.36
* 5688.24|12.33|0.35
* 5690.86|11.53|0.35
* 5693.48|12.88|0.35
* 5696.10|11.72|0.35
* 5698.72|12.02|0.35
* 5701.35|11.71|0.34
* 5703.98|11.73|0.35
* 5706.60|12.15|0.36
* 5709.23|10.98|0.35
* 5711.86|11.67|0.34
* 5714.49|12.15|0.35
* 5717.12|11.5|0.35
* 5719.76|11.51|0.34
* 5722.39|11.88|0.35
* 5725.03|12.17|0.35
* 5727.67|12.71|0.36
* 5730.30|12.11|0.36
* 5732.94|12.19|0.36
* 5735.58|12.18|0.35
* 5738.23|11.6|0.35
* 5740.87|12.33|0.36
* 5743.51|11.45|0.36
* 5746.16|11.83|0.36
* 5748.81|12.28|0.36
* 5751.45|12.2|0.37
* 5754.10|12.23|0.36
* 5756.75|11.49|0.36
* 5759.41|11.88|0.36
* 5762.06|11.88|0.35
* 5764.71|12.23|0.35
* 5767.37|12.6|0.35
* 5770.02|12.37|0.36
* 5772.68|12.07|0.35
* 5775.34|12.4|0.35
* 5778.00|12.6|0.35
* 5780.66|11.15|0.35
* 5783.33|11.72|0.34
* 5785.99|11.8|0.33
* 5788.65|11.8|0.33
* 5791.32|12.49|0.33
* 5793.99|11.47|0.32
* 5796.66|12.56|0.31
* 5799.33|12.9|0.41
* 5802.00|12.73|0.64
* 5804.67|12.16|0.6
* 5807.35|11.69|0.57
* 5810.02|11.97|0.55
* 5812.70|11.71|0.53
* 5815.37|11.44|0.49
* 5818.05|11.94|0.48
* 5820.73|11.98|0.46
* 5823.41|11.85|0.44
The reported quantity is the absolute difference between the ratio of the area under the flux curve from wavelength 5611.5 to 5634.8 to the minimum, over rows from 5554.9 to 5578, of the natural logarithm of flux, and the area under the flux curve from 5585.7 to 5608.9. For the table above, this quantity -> 165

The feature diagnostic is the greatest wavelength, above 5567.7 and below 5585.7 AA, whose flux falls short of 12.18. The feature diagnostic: 5584.41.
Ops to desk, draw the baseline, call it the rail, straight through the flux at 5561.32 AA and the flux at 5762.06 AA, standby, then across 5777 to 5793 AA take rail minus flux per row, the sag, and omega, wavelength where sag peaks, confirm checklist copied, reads 5780.66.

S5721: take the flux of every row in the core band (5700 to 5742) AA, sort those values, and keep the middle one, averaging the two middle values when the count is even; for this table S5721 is 12.0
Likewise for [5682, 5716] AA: 11.7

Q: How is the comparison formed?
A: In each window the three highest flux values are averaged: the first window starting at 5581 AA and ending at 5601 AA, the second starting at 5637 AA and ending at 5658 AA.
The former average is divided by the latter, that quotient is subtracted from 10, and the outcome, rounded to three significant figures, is 9.03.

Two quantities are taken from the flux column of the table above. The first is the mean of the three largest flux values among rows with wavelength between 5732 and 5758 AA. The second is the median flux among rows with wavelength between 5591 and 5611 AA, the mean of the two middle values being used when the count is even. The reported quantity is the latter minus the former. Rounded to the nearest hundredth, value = -0.09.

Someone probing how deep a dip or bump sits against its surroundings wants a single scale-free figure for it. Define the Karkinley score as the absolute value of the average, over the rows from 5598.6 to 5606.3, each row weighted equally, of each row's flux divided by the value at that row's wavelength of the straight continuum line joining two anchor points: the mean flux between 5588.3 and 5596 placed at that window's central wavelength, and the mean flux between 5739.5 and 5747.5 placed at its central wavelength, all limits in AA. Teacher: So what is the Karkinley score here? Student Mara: 1.04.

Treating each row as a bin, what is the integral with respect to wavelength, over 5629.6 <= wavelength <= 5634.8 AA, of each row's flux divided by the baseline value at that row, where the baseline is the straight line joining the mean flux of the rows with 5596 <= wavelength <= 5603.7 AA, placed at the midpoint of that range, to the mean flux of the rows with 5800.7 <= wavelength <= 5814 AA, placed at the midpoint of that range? 5.3 AA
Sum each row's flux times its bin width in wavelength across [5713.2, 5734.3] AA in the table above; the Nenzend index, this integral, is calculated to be 254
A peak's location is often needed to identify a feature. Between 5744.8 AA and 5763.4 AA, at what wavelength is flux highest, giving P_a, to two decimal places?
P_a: 5748.81 AA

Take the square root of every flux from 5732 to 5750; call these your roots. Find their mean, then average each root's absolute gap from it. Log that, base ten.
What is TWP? -1.36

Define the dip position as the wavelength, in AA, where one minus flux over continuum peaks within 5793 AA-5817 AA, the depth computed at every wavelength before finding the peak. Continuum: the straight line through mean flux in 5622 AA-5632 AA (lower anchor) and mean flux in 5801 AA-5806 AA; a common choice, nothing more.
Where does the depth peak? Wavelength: 5815.37 AA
